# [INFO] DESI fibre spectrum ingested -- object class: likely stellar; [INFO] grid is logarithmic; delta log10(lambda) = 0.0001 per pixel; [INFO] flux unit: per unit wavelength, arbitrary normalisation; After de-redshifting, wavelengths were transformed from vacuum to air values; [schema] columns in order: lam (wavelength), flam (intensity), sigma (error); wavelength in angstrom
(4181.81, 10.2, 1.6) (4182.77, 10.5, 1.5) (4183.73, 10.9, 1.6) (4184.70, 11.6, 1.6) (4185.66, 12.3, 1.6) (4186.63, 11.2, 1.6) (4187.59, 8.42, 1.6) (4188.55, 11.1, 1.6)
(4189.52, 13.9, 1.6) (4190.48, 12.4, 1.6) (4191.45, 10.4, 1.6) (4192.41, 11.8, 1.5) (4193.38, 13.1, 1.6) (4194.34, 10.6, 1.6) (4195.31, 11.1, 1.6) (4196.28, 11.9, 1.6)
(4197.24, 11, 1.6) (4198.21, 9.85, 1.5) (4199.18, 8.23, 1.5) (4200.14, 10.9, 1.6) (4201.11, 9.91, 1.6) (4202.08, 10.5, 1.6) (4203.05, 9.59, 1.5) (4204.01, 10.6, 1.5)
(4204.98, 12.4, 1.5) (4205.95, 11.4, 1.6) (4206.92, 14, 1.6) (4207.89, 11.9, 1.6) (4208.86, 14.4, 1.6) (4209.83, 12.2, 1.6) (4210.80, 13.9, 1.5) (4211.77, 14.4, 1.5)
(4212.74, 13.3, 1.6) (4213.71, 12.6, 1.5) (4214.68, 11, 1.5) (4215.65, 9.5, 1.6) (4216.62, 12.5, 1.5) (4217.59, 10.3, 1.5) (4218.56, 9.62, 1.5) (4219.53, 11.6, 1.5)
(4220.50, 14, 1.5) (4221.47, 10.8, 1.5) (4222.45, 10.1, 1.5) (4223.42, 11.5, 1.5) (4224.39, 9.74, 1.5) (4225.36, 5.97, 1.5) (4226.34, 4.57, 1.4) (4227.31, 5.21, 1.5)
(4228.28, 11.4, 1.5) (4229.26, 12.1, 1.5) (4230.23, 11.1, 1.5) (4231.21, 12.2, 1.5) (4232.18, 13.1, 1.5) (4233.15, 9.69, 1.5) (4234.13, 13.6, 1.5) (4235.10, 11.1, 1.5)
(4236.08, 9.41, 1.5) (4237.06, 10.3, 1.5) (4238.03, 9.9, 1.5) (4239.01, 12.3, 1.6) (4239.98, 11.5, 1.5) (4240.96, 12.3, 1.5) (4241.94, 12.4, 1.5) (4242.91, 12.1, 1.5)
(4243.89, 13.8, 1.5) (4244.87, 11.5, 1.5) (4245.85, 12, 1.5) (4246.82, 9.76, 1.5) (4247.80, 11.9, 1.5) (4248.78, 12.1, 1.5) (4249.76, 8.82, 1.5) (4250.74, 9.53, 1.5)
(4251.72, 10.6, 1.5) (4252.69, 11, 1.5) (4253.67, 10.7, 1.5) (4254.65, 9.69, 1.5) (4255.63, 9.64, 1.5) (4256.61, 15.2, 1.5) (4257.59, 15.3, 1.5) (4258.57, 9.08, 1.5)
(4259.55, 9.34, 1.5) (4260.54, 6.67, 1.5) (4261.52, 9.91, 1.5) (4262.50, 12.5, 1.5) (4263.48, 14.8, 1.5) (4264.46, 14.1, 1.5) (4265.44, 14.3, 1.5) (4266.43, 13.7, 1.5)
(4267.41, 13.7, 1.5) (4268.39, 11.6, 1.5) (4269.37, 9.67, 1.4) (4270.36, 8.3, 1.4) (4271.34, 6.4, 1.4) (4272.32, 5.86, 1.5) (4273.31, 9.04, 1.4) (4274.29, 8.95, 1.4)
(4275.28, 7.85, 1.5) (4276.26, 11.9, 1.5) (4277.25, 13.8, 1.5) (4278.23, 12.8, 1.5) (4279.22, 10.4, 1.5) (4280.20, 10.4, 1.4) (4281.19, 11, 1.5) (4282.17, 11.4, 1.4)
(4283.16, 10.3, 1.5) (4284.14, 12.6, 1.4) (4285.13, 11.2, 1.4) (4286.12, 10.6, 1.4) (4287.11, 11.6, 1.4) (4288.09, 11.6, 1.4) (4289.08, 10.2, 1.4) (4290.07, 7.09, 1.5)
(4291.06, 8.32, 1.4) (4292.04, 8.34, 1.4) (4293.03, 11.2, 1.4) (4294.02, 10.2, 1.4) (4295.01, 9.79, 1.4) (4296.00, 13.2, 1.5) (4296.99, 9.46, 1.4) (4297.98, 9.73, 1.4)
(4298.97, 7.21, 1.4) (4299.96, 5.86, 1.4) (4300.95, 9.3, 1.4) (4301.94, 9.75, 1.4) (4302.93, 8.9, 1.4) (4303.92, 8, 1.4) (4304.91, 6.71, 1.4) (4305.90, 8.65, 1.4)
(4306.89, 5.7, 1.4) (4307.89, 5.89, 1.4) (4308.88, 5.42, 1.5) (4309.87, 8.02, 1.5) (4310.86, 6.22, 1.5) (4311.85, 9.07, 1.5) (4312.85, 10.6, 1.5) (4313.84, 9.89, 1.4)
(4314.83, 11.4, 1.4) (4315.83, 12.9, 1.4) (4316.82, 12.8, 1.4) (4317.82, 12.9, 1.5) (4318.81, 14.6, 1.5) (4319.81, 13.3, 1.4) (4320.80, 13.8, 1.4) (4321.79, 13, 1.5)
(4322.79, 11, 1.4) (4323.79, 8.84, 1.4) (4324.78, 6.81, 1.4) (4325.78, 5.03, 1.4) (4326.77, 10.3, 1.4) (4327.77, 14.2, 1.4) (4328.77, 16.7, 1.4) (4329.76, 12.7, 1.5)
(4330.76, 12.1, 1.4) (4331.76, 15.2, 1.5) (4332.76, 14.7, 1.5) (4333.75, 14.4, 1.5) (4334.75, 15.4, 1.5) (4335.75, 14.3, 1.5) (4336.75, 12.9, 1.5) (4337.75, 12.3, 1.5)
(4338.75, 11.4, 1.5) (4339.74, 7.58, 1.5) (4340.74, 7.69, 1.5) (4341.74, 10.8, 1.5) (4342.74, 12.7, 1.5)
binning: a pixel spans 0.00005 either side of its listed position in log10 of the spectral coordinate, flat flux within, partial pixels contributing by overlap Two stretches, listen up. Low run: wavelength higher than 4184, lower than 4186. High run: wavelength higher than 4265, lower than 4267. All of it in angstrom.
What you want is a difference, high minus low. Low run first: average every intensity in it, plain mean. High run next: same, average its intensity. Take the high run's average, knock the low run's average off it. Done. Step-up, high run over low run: 2.1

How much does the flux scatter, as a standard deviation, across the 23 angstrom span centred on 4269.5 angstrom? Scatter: 2.7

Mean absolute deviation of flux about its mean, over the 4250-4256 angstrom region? 0.57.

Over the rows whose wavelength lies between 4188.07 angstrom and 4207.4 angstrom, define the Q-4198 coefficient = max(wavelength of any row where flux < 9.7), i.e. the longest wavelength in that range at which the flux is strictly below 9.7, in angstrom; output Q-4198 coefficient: 4203.05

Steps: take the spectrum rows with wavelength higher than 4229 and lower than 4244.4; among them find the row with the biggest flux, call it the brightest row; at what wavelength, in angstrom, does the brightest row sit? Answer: 4243.89 angstrom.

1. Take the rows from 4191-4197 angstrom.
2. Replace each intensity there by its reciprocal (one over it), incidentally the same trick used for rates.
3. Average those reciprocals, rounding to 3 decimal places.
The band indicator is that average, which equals 0.088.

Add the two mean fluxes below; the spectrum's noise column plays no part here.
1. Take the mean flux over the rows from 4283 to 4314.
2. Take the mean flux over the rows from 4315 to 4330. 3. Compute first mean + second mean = 21.0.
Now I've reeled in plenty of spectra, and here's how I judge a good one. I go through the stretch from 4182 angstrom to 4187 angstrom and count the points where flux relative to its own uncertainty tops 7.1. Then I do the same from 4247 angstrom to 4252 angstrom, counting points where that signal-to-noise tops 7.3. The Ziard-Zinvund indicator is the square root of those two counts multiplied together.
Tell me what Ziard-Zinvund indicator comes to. 2.0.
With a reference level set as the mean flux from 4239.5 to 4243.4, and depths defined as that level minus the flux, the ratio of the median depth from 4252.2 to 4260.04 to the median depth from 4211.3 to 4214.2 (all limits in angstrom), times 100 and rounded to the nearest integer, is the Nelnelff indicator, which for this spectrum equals -153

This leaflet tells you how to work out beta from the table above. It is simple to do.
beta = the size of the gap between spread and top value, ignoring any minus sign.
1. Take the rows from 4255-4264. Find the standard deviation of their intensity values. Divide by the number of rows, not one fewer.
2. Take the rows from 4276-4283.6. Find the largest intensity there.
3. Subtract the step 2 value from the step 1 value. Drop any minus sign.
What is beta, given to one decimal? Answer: 10.8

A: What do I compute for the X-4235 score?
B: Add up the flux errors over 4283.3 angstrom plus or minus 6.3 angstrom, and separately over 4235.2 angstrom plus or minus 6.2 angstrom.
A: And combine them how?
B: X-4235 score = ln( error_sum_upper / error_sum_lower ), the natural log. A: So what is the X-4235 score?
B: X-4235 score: -0.047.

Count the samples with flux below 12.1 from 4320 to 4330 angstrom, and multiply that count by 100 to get 500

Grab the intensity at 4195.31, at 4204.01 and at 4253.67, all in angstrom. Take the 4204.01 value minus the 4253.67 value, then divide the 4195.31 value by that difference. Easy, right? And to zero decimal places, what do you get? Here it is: -111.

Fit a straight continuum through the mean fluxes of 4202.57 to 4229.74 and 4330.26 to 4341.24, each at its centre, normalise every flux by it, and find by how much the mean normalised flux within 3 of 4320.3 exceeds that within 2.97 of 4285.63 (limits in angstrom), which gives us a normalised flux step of 0.11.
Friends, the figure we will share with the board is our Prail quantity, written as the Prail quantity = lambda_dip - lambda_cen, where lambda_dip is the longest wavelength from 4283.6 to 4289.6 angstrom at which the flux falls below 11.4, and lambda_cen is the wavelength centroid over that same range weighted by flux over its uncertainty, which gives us 2.5 angstrom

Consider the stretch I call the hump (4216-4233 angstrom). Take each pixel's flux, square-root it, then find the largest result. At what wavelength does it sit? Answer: 4220.50 angstrom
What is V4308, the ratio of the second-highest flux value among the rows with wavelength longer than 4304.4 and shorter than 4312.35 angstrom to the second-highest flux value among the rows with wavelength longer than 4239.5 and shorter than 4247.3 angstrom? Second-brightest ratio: 0.70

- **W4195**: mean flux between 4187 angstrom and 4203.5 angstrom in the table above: 10.9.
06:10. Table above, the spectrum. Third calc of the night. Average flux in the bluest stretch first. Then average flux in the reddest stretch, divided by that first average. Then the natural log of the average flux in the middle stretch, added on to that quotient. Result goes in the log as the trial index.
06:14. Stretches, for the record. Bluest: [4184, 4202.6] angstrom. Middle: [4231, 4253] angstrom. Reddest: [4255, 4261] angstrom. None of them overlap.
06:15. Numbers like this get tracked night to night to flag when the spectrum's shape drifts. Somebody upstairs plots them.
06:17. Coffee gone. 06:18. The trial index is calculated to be 3.41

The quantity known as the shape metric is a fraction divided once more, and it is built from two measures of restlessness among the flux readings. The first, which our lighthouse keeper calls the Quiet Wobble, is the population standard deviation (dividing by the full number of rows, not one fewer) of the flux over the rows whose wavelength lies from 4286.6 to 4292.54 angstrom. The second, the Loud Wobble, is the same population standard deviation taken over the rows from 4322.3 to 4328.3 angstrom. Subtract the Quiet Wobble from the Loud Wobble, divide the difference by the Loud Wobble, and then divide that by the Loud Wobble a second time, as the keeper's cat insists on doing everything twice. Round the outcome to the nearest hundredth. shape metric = 0.14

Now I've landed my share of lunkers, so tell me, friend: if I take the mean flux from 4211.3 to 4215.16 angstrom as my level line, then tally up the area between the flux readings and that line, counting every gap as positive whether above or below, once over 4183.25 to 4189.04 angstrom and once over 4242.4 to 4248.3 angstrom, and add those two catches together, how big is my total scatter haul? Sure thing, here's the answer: 19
